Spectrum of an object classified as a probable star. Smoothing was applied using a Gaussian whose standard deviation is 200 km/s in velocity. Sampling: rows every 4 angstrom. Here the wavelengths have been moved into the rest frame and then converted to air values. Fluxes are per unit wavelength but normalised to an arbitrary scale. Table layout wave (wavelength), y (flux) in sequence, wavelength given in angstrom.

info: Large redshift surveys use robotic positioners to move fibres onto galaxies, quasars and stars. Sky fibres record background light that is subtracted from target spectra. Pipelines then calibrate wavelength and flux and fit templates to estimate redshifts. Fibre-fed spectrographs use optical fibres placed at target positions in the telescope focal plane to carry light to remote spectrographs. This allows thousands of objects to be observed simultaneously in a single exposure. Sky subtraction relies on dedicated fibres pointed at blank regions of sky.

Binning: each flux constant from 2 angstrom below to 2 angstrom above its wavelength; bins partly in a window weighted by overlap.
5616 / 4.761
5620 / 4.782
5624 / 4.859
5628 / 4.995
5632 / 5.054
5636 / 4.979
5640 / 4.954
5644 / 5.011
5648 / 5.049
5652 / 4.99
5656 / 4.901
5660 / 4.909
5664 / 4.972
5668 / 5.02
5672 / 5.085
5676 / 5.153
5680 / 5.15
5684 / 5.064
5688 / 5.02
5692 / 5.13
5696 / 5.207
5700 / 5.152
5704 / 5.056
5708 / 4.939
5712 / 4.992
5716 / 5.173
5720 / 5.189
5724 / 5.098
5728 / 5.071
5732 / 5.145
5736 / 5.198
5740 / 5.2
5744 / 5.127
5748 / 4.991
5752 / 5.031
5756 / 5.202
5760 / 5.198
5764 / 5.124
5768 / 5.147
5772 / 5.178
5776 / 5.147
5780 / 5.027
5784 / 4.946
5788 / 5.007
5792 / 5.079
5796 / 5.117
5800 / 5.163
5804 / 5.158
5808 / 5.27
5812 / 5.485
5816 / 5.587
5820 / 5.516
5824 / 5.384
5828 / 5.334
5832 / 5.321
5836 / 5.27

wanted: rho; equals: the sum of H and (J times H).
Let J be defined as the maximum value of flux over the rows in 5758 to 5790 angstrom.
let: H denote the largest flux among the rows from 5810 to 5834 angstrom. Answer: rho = 34.6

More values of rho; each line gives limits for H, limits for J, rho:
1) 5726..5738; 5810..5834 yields 34.2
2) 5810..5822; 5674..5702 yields 34.7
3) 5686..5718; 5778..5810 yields 32.6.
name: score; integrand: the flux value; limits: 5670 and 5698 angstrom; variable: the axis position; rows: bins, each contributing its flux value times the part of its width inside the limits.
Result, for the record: 143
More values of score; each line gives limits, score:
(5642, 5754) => 568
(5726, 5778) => 267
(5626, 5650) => 120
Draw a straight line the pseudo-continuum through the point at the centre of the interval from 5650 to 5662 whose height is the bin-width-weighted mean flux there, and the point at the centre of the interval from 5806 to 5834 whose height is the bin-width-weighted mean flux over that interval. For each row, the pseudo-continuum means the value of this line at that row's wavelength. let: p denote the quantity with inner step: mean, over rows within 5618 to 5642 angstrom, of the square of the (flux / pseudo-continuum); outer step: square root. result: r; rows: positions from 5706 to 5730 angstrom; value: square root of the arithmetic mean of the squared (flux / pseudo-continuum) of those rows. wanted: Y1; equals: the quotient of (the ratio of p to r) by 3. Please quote 0.341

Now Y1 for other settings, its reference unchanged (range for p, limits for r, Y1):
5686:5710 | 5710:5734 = 0.336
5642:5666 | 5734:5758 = 0.341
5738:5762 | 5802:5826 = 0.328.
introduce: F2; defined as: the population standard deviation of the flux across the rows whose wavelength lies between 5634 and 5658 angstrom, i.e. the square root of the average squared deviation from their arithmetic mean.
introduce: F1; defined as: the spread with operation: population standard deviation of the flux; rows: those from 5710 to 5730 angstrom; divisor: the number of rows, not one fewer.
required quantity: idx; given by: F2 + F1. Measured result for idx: 0.118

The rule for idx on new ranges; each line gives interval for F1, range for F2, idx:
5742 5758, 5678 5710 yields 0.163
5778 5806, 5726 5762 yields 0.152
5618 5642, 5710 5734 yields 0.158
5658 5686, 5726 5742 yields 0.136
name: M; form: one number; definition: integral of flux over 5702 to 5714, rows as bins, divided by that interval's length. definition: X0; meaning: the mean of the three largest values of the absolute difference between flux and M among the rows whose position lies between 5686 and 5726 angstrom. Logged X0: 0.19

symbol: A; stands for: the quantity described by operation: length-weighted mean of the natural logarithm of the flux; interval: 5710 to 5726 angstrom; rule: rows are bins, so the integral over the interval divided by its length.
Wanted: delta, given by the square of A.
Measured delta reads 2.66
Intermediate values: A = 1.63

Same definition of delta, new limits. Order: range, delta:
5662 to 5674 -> 2.61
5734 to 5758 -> 2.67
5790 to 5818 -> 2.76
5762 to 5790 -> 2.64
